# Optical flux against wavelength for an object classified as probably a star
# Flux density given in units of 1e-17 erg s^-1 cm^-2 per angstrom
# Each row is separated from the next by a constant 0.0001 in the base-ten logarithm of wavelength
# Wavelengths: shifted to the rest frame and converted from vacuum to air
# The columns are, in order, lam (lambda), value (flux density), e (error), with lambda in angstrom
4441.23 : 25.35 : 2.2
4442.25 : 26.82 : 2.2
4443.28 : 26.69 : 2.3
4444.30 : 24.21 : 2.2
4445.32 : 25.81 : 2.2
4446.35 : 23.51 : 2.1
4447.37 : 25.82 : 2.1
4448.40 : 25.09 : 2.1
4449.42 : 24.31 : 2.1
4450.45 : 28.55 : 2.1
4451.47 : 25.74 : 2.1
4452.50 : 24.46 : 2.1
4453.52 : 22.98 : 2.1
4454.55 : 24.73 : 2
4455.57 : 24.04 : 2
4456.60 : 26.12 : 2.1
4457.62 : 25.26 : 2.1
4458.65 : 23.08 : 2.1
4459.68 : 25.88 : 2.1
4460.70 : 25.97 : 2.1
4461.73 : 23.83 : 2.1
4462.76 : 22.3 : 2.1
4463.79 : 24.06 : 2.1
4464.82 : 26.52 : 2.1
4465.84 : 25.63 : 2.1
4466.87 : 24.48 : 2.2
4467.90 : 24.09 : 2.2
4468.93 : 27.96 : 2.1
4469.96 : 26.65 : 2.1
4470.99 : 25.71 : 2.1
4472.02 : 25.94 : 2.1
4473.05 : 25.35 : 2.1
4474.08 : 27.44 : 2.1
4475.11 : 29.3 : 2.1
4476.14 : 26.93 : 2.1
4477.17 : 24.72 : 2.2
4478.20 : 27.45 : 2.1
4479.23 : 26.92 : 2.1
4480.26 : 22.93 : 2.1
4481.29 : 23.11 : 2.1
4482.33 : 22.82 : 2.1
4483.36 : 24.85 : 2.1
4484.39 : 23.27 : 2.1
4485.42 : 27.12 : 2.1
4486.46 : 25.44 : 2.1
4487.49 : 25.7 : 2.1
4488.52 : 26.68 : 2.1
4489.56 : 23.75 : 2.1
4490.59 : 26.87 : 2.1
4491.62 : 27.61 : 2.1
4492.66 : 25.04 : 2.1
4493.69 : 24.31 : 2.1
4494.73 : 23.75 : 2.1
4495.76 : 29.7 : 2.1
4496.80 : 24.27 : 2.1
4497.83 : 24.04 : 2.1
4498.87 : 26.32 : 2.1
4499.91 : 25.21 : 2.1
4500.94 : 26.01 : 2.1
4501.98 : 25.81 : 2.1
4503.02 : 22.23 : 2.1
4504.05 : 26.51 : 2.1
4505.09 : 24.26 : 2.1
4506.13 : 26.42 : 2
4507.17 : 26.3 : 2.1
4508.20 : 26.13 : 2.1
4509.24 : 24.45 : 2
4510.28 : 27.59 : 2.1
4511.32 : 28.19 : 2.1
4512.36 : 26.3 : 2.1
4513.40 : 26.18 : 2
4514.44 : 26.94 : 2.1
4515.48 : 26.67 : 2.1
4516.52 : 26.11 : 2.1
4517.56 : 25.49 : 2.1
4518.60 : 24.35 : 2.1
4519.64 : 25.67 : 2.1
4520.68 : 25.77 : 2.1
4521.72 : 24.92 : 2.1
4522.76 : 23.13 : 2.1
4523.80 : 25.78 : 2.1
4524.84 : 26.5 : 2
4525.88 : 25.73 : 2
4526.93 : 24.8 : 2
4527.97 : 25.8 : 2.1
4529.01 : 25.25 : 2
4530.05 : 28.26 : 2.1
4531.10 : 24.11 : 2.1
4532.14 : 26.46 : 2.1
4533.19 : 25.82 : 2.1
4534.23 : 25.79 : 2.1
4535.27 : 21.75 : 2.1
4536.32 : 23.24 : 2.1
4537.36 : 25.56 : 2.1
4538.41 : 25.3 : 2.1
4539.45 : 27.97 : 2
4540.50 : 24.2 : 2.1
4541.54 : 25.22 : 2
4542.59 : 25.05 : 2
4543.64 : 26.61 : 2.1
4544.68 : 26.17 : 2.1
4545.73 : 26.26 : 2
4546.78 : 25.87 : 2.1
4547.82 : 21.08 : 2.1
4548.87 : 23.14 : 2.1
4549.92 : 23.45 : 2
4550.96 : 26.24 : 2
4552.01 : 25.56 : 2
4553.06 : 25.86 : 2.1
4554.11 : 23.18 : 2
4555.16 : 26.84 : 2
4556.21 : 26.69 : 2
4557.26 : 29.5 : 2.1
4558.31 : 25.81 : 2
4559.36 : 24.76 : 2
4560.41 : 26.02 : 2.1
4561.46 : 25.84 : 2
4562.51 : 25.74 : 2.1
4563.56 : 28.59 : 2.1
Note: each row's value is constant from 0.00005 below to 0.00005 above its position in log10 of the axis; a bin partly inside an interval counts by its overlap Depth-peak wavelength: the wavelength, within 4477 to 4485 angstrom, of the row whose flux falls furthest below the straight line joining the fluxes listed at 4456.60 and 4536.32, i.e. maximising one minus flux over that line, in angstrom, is 4482.33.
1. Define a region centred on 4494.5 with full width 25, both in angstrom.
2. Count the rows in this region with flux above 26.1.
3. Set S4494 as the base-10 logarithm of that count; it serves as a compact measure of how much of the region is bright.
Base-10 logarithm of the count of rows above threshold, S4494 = 0.90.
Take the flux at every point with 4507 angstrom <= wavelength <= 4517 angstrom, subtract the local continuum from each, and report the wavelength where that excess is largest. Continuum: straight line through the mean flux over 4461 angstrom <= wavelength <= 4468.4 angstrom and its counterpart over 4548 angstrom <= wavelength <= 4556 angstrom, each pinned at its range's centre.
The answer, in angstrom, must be 4511.32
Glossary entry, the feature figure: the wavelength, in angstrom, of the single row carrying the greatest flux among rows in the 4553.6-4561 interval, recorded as 4557.26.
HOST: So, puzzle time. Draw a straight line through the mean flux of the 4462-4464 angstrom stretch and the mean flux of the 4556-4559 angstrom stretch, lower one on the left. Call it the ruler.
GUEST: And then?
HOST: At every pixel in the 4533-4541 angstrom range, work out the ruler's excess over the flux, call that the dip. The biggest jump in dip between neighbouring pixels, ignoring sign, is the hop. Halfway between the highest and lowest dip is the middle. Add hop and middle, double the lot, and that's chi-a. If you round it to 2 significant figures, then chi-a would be 11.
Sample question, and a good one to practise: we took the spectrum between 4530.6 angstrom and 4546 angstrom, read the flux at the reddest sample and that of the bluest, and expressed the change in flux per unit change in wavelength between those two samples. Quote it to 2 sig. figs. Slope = 0.15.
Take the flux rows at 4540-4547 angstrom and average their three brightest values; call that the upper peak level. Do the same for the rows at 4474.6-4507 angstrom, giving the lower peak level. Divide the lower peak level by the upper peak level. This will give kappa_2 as 1.10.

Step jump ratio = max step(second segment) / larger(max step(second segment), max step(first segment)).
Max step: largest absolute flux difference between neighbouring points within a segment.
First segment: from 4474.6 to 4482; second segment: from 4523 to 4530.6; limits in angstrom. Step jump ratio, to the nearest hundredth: 0.75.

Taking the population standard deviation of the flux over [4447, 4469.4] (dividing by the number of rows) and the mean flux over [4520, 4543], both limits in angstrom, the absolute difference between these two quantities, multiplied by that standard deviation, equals 35.3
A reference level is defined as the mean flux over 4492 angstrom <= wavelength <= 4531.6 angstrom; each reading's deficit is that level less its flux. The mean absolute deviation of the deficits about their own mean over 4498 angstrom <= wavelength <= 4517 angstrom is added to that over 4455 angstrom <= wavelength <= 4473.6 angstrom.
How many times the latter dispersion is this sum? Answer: 1.8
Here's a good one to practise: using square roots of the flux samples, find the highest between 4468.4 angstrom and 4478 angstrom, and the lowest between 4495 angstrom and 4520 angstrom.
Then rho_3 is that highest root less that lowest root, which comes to 0.698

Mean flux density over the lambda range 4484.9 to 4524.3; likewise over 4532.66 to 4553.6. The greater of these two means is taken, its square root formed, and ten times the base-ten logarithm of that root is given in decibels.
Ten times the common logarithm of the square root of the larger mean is 7.05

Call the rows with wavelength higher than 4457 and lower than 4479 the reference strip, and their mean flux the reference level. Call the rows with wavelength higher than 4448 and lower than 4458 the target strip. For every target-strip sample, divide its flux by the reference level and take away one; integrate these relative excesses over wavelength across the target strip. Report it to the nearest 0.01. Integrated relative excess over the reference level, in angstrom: -0.21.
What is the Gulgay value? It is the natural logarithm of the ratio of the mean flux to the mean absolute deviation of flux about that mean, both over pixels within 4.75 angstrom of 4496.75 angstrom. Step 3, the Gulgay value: 2.98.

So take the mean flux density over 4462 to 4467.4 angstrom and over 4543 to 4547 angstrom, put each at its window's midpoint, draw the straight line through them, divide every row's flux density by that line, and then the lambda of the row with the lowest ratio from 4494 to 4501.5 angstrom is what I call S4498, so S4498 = 4494.73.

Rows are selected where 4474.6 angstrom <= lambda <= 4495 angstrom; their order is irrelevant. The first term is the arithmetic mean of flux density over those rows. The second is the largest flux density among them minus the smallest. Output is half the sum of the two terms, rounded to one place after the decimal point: 16.0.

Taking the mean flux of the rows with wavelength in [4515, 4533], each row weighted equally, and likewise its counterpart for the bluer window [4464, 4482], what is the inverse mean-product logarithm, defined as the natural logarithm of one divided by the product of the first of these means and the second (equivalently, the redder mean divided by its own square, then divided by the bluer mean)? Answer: -6.50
